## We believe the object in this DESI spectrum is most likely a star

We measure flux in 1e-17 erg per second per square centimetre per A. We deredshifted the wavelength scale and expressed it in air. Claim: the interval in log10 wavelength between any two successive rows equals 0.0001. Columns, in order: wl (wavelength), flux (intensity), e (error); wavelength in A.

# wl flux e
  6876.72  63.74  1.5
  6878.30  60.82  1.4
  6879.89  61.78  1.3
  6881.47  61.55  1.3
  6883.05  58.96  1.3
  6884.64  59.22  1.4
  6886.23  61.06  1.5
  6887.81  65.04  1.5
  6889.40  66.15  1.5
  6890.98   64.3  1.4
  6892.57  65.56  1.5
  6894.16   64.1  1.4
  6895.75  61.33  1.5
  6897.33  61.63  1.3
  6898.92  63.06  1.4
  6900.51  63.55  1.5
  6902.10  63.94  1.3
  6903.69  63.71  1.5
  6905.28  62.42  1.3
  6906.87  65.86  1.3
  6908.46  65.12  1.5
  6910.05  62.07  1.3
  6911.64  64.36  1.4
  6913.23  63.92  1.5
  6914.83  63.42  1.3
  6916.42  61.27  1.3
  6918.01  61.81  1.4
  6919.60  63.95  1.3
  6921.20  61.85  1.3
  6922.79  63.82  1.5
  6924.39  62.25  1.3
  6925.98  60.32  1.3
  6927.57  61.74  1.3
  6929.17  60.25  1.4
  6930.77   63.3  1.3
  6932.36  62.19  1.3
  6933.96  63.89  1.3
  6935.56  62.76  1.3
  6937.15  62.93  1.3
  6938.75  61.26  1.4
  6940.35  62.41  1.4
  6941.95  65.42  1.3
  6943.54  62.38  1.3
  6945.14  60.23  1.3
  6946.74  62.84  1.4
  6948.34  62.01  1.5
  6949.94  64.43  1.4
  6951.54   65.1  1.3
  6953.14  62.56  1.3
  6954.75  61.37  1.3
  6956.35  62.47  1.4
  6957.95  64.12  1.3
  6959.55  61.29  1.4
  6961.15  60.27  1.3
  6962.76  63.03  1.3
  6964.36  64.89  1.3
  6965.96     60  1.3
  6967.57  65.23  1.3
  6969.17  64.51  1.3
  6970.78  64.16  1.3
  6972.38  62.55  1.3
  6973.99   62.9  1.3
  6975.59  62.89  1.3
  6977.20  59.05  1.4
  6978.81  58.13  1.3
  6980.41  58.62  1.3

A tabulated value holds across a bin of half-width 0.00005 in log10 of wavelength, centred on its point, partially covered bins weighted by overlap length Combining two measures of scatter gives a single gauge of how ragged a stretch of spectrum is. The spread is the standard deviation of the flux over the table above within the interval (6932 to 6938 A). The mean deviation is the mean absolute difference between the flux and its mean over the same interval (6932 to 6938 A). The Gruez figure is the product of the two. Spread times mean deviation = 0.3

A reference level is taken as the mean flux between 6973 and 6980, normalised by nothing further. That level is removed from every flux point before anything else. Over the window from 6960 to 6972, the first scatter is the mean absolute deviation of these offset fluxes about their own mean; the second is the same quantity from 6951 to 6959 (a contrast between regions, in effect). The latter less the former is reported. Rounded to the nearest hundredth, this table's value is -0.57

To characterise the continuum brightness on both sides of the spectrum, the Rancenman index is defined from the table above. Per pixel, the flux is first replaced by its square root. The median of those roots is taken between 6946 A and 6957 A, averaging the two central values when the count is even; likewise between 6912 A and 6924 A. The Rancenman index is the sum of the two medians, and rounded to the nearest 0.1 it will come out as 15.9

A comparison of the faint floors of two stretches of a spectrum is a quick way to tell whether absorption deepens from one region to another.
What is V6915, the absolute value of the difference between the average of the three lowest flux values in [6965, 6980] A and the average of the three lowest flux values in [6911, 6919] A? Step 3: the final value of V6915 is 3.1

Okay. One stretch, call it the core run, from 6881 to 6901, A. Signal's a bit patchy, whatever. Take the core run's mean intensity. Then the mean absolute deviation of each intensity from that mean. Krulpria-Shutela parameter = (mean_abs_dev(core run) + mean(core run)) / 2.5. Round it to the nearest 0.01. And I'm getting 25.87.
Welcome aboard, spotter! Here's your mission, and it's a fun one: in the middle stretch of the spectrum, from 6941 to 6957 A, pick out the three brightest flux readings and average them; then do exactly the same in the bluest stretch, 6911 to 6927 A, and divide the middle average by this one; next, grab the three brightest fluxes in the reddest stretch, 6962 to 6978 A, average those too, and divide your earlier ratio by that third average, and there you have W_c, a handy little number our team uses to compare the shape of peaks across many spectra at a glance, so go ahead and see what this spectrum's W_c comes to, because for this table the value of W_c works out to 0.0156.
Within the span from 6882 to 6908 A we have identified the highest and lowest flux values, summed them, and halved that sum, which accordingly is 62.6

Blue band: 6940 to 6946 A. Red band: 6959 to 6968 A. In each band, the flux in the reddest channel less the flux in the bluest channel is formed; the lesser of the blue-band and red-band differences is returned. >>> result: -2.2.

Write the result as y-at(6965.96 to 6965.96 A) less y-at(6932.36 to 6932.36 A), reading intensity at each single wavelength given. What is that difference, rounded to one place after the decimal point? -2.2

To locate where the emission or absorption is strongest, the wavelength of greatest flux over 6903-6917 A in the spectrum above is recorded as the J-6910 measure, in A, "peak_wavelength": 6906.87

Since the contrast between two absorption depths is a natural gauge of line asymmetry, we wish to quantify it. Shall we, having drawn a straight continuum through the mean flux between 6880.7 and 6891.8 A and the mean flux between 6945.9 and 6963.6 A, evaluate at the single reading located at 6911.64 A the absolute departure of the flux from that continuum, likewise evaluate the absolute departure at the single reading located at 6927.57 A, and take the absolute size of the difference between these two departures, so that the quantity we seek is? 1.1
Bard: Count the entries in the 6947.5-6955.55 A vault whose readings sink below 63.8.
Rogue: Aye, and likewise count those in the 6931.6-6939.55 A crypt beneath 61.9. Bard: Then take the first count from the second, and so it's -2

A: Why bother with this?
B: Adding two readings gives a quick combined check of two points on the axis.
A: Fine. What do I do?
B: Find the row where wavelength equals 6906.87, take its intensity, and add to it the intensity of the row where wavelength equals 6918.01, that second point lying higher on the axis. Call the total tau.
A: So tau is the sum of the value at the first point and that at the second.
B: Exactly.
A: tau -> 128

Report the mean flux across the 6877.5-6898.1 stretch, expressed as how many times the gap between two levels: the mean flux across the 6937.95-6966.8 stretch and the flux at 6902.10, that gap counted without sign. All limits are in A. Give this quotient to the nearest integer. 45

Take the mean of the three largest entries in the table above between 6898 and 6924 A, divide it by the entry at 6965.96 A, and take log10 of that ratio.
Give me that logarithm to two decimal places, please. 0.04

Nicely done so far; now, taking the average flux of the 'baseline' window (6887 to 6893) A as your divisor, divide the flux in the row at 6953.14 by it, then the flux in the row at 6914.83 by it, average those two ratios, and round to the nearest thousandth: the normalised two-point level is 0.965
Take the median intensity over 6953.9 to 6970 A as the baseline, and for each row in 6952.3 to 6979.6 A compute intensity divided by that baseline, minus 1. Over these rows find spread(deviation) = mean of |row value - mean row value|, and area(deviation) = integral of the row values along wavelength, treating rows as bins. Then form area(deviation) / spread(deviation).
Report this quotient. -7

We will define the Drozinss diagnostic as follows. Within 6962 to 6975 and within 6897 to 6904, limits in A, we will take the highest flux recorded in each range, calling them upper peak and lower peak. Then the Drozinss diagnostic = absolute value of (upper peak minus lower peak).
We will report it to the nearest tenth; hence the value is 1.3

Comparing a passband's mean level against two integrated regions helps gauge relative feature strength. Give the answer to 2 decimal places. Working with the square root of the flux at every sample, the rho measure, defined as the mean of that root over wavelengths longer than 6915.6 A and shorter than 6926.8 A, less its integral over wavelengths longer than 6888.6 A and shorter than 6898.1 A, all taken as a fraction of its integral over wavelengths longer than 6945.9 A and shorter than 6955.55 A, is -0.89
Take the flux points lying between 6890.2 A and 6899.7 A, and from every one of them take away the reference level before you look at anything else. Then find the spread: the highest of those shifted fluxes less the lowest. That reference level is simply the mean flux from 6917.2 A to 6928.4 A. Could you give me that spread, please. 4.2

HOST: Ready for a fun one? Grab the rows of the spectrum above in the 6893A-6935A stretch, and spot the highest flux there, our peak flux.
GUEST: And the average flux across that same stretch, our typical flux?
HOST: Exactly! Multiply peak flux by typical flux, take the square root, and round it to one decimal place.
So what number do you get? 64.4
